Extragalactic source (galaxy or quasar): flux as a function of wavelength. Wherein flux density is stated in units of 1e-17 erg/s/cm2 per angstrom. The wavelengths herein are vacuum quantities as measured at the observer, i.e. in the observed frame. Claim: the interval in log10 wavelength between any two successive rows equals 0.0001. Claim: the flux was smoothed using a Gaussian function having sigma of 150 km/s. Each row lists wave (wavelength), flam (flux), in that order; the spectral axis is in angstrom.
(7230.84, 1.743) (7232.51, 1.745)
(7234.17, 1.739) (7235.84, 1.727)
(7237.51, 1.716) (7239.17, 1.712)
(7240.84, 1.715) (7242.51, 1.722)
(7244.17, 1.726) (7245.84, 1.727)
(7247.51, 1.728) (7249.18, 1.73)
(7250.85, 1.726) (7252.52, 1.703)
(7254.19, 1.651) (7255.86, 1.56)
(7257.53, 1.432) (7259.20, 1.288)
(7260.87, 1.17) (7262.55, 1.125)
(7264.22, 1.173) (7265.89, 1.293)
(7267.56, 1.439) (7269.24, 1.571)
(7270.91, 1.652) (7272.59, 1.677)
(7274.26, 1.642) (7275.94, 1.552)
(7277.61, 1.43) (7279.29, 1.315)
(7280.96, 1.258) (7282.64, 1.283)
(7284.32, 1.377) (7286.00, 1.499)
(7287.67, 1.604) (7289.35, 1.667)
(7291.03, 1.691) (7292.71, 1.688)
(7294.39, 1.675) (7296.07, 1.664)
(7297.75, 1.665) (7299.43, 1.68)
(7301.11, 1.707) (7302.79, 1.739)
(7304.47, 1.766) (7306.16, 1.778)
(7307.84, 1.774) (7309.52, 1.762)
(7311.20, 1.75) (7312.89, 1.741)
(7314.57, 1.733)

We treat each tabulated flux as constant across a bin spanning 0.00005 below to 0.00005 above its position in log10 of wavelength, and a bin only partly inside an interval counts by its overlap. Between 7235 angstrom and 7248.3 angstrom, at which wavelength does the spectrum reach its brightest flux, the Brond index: 7247.51 angstrom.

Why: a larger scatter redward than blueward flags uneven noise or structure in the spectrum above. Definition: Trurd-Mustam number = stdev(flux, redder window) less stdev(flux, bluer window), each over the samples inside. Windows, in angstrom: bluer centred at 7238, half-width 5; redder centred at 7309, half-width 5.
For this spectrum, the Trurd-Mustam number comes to 0.00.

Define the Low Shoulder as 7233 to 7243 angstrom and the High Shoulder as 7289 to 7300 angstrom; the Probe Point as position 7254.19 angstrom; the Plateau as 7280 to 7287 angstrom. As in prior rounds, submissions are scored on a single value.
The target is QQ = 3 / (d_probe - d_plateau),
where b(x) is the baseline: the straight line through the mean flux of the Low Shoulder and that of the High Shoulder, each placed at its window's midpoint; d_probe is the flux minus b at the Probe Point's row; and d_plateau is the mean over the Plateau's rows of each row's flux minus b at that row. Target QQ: 11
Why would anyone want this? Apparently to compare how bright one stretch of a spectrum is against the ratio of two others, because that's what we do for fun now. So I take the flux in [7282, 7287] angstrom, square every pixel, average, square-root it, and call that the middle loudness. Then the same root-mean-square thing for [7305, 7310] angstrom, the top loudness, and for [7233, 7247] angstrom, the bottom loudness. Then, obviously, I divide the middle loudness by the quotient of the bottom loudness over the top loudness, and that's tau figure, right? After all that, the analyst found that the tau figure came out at 1.43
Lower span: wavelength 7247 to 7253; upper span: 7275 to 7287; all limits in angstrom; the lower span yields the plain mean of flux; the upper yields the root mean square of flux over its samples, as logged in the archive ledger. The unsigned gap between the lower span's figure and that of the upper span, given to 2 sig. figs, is 0.33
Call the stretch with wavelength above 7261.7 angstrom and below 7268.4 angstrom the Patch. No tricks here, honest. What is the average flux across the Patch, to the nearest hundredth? 1.26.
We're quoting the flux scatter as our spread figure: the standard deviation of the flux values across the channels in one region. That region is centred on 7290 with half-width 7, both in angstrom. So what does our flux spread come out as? 0.11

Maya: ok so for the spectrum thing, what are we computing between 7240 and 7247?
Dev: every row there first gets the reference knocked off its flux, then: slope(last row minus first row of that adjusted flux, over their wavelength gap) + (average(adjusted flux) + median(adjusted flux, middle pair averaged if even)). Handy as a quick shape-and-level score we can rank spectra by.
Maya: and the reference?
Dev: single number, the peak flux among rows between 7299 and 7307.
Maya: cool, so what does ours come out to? -0.11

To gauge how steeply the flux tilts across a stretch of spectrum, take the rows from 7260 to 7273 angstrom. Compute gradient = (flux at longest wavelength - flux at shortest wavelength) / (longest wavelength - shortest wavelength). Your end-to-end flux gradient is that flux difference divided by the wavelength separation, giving 0.043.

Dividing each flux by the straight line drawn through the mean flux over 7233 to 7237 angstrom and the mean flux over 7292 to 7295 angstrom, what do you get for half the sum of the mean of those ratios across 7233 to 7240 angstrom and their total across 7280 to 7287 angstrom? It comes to 2.1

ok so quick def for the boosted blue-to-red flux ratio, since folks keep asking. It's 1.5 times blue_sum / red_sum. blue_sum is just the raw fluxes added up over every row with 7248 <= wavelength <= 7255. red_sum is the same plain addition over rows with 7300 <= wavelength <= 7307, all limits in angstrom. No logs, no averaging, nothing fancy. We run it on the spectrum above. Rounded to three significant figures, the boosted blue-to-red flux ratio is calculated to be 1.46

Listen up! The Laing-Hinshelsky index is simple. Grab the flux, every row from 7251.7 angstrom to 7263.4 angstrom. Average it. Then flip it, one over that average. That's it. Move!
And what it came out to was 0.71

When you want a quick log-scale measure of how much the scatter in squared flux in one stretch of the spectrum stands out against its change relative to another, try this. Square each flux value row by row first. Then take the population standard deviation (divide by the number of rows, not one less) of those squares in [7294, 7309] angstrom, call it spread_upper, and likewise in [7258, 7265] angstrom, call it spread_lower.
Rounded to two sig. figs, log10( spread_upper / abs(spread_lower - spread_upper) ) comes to 1.2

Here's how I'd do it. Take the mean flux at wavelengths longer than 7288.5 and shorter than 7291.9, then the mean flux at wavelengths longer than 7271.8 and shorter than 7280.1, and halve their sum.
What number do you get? 1.60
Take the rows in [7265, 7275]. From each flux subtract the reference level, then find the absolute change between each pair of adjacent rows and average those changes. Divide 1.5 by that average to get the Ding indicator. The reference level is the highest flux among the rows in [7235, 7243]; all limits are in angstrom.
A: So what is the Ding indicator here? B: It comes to 18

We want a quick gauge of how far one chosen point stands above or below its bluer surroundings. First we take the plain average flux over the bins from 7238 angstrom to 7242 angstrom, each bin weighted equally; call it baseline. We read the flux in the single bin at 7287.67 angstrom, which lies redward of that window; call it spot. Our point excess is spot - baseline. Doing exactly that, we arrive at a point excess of -0.11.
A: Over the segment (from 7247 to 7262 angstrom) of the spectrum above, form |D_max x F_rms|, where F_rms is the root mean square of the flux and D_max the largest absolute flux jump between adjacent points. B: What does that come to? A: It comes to 0.23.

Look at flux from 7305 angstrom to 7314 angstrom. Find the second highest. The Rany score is 1.774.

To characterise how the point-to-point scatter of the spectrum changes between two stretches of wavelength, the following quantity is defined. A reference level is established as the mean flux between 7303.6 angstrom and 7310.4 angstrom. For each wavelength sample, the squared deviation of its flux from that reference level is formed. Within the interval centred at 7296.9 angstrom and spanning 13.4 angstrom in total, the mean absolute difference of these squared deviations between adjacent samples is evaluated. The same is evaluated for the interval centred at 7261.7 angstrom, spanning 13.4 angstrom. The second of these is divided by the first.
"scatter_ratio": 44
